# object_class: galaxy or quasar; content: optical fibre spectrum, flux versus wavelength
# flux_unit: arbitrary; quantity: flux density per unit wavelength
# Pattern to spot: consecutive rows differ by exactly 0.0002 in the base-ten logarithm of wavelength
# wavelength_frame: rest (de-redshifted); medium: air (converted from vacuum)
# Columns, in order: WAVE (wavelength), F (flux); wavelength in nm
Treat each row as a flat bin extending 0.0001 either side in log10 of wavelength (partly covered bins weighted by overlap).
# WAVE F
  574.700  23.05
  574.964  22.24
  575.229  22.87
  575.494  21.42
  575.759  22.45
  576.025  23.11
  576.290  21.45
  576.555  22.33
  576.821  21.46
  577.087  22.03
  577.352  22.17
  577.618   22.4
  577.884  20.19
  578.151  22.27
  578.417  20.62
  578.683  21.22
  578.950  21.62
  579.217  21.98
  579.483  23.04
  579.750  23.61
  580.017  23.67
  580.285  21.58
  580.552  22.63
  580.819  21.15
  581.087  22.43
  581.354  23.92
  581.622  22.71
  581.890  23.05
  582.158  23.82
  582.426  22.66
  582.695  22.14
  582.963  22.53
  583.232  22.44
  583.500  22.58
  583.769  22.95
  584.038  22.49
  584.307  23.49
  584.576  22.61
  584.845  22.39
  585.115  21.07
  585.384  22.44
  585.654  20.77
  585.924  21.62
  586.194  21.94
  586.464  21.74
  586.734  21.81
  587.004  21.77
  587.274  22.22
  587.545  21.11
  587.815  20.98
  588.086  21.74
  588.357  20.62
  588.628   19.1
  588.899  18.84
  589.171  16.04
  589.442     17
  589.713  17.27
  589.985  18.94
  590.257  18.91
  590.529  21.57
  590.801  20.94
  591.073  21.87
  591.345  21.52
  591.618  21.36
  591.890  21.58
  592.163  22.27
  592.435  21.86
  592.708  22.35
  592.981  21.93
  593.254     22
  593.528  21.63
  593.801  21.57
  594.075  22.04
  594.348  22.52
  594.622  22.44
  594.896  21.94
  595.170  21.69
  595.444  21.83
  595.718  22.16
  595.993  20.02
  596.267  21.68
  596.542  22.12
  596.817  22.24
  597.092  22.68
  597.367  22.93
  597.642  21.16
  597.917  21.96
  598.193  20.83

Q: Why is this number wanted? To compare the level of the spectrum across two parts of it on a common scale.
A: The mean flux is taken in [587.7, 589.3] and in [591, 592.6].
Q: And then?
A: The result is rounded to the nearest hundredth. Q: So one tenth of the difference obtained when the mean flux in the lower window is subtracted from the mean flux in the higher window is 0.22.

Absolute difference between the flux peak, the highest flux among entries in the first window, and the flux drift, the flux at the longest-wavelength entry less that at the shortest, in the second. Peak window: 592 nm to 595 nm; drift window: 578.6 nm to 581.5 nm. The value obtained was 20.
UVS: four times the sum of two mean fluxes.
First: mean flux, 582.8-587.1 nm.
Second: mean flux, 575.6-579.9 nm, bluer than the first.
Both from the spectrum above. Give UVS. 177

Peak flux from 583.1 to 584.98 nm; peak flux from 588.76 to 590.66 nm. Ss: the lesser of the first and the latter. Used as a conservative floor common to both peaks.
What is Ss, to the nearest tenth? 21.6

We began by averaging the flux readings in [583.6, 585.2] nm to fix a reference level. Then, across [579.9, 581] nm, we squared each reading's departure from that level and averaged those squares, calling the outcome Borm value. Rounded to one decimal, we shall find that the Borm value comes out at 1.0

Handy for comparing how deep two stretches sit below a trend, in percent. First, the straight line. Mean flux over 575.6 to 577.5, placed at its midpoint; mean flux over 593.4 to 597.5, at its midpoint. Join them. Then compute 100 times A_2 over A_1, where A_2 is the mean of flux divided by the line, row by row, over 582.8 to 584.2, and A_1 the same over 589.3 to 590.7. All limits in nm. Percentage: 120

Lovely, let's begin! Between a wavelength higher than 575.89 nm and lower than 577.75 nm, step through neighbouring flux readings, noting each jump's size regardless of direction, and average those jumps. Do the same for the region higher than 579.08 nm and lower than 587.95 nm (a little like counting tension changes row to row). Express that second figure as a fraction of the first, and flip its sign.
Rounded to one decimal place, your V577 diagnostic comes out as -1.0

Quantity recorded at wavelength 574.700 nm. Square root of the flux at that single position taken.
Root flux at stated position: 4.80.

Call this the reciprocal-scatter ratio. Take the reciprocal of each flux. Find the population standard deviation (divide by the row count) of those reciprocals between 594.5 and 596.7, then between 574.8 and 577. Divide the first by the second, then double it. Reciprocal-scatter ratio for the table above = 2.5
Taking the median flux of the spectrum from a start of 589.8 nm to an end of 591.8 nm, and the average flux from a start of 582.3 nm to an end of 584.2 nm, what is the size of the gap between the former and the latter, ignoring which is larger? 1.2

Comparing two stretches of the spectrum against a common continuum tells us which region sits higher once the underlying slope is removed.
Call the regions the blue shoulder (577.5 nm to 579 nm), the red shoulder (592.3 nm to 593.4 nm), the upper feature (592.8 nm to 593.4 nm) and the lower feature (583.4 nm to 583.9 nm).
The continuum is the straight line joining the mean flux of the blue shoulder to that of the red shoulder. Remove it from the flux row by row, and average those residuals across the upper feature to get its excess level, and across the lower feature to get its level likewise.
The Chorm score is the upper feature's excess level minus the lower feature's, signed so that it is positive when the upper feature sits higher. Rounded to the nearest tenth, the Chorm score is -1.2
